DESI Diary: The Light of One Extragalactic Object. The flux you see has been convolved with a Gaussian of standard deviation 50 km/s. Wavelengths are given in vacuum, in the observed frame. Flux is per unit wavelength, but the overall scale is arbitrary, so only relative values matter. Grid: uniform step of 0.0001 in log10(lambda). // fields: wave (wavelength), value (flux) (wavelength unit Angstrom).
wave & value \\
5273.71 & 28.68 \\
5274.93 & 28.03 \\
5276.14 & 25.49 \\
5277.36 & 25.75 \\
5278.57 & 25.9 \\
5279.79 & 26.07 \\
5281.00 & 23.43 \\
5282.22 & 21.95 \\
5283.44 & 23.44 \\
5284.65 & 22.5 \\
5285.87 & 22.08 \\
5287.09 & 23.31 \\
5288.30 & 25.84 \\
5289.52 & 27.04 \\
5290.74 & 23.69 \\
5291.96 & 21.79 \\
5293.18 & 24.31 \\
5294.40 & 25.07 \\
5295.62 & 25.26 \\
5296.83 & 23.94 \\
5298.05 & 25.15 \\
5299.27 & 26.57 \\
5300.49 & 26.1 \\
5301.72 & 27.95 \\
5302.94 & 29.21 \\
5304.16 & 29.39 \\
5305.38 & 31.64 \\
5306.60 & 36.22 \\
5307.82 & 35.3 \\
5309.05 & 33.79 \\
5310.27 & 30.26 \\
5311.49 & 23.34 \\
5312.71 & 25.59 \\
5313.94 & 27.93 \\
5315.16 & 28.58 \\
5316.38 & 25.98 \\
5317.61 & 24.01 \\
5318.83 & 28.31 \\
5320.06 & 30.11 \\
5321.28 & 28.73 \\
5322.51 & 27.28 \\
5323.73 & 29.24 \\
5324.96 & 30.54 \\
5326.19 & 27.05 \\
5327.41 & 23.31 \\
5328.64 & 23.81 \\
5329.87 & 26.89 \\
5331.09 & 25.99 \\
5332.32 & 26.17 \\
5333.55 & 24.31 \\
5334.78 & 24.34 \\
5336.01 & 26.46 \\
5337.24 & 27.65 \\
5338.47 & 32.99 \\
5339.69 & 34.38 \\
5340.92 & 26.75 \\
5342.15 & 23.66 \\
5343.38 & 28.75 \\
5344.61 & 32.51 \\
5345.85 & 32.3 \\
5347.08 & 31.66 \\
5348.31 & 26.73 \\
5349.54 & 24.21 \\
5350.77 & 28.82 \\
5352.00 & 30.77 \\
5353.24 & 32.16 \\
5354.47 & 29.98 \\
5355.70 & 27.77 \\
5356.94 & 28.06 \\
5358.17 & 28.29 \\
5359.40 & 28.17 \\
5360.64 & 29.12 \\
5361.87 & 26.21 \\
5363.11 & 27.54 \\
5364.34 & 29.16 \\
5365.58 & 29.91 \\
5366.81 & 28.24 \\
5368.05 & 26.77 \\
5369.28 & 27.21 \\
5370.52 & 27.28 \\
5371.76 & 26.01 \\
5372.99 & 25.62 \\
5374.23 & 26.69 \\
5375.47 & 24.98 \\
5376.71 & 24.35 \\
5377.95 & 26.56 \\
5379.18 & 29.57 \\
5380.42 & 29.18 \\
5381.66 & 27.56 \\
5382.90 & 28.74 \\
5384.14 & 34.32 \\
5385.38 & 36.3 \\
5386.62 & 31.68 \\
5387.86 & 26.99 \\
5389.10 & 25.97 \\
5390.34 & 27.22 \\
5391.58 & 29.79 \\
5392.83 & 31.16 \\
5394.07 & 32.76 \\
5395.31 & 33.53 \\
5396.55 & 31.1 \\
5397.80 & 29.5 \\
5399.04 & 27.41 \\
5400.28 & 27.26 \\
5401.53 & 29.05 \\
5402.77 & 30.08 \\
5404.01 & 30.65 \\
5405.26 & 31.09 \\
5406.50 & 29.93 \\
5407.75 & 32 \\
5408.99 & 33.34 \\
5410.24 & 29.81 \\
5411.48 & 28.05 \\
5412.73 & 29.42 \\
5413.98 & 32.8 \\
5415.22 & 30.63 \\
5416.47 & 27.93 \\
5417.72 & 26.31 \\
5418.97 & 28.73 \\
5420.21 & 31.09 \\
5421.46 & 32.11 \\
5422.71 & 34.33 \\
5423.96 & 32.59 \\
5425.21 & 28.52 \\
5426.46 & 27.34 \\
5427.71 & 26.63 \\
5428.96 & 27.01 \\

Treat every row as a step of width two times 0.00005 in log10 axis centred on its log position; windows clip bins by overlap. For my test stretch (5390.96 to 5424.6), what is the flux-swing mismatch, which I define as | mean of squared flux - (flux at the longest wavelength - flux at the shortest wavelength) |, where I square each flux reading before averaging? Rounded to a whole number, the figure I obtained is 929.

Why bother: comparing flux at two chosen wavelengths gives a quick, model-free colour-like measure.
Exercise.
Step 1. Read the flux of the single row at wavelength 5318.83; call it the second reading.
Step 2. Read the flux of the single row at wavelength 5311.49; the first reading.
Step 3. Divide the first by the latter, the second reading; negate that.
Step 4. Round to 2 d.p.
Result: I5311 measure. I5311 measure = -0.82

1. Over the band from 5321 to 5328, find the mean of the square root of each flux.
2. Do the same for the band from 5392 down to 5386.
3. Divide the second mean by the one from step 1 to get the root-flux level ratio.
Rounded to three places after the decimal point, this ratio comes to 1.012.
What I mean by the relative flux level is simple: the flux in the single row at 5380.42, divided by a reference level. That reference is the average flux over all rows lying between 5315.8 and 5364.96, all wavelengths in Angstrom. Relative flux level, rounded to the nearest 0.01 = 1.04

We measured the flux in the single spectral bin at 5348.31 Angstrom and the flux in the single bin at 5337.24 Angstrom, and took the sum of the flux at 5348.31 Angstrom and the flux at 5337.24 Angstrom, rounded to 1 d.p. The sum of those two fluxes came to 54.4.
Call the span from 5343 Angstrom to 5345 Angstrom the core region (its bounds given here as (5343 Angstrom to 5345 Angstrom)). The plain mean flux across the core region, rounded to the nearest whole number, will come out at 31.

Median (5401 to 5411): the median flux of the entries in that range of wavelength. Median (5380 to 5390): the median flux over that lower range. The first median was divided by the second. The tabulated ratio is 1.05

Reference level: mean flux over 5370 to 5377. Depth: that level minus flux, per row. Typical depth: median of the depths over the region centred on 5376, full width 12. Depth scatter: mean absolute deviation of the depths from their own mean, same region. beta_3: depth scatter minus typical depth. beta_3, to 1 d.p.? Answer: 2.1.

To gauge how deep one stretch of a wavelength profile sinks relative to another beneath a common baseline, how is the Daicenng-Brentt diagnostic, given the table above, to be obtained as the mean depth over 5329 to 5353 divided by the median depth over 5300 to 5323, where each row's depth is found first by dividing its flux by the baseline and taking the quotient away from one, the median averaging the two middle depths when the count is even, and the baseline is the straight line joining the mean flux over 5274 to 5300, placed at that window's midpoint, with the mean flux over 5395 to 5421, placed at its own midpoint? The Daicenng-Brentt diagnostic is 0.41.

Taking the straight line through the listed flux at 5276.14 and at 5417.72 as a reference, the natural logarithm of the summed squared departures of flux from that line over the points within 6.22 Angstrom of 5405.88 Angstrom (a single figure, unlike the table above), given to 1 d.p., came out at 5.2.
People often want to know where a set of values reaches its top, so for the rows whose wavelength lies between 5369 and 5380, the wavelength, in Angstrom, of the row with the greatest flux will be 5379.18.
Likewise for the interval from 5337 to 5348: 5339.69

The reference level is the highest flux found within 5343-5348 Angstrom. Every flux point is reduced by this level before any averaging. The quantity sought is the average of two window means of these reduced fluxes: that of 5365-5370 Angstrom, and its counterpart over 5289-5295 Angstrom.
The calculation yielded -6.3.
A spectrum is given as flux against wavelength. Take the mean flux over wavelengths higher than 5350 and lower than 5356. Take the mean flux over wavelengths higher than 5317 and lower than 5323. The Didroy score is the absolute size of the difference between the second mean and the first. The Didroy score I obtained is 2.2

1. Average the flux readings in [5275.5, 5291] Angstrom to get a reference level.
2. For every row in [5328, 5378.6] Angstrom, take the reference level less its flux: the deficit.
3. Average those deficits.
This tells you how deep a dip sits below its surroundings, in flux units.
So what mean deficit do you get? -3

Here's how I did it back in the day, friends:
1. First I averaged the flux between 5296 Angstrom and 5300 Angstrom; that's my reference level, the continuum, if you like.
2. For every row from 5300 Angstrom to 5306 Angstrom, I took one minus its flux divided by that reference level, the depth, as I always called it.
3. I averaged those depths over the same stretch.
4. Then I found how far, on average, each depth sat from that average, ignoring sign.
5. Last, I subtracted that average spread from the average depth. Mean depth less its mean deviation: -0.20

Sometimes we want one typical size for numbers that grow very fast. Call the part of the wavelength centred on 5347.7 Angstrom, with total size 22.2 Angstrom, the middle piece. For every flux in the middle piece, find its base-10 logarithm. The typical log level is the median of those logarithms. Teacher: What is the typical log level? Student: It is 1.46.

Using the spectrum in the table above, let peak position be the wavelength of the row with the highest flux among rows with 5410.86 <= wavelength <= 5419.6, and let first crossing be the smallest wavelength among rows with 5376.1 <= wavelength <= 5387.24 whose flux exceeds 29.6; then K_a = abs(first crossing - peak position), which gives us 29.8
